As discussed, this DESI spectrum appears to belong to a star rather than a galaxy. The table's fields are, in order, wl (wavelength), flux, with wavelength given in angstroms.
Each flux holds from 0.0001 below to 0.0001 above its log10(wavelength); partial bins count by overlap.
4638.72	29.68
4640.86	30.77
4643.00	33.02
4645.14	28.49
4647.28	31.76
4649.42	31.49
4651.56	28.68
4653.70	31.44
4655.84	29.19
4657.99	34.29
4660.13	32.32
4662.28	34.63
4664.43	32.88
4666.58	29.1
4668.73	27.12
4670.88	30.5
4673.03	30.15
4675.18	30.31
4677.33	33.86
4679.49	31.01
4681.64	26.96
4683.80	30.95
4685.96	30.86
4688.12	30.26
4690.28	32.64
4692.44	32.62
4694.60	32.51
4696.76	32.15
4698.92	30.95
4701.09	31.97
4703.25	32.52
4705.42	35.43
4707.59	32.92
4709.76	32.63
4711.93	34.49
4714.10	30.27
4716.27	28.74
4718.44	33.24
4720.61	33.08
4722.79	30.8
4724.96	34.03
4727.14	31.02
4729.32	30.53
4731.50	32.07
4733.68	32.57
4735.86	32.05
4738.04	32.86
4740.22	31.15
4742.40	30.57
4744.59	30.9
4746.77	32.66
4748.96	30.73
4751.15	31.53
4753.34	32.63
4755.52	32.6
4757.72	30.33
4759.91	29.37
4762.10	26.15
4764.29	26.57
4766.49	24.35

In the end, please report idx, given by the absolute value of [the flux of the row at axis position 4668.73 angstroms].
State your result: 27.1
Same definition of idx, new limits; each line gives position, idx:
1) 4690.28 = 32.6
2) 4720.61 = 33.1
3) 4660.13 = 32.3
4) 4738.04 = 32.9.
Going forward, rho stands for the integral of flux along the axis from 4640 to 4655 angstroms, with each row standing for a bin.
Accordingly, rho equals 462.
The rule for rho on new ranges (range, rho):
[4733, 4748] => 477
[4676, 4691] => 463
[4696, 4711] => 490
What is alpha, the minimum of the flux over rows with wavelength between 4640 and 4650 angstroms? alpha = 28.49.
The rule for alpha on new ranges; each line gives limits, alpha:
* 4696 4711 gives 30.95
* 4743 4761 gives 29.37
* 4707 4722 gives 28.74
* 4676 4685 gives 26.96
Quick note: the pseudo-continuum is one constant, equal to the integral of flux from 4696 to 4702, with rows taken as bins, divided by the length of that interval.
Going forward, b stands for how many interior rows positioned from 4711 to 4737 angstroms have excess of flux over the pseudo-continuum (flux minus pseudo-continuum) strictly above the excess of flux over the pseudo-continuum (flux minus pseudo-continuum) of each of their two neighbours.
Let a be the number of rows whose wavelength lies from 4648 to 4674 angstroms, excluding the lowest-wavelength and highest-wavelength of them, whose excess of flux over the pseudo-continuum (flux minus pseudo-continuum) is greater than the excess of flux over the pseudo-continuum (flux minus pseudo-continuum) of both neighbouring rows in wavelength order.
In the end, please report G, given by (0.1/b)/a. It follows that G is 0.008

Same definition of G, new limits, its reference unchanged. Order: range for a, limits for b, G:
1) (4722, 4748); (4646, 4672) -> 0.011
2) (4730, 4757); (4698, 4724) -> 0.008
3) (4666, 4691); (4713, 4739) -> 0.011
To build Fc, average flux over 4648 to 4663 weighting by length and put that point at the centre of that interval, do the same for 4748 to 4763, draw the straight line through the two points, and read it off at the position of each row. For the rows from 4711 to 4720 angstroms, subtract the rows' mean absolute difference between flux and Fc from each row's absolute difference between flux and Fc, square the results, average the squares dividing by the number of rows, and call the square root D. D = 1.0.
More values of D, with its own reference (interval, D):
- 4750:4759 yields 0.8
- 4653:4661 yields 1.1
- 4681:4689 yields 1.7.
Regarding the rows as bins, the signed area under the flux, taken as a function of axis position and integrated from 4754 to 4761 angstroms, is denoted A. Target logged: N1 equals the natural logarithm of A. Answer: 5.38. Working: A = 216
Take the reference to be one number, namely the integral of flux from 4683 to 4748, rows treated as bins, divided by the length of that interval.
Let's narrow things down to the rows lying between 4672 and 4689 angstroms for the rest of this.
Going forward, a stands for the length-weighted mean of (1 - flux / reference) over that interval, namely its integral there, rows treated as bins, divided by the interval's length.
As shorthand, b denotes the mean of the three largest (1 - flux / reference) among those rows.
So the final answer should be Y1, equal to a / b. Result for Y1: 0.50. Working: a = 0.045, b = 0.089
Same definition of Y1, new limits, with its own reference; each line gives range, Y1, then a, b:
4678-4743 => 0.05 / 0.005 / 0.104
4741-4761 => 0.38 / 0.023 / 0.059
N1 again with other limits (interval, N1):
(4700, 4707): 5.45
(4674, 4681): 5.39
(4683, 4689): 5.22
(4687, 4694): 5.41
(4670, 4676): 5.20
